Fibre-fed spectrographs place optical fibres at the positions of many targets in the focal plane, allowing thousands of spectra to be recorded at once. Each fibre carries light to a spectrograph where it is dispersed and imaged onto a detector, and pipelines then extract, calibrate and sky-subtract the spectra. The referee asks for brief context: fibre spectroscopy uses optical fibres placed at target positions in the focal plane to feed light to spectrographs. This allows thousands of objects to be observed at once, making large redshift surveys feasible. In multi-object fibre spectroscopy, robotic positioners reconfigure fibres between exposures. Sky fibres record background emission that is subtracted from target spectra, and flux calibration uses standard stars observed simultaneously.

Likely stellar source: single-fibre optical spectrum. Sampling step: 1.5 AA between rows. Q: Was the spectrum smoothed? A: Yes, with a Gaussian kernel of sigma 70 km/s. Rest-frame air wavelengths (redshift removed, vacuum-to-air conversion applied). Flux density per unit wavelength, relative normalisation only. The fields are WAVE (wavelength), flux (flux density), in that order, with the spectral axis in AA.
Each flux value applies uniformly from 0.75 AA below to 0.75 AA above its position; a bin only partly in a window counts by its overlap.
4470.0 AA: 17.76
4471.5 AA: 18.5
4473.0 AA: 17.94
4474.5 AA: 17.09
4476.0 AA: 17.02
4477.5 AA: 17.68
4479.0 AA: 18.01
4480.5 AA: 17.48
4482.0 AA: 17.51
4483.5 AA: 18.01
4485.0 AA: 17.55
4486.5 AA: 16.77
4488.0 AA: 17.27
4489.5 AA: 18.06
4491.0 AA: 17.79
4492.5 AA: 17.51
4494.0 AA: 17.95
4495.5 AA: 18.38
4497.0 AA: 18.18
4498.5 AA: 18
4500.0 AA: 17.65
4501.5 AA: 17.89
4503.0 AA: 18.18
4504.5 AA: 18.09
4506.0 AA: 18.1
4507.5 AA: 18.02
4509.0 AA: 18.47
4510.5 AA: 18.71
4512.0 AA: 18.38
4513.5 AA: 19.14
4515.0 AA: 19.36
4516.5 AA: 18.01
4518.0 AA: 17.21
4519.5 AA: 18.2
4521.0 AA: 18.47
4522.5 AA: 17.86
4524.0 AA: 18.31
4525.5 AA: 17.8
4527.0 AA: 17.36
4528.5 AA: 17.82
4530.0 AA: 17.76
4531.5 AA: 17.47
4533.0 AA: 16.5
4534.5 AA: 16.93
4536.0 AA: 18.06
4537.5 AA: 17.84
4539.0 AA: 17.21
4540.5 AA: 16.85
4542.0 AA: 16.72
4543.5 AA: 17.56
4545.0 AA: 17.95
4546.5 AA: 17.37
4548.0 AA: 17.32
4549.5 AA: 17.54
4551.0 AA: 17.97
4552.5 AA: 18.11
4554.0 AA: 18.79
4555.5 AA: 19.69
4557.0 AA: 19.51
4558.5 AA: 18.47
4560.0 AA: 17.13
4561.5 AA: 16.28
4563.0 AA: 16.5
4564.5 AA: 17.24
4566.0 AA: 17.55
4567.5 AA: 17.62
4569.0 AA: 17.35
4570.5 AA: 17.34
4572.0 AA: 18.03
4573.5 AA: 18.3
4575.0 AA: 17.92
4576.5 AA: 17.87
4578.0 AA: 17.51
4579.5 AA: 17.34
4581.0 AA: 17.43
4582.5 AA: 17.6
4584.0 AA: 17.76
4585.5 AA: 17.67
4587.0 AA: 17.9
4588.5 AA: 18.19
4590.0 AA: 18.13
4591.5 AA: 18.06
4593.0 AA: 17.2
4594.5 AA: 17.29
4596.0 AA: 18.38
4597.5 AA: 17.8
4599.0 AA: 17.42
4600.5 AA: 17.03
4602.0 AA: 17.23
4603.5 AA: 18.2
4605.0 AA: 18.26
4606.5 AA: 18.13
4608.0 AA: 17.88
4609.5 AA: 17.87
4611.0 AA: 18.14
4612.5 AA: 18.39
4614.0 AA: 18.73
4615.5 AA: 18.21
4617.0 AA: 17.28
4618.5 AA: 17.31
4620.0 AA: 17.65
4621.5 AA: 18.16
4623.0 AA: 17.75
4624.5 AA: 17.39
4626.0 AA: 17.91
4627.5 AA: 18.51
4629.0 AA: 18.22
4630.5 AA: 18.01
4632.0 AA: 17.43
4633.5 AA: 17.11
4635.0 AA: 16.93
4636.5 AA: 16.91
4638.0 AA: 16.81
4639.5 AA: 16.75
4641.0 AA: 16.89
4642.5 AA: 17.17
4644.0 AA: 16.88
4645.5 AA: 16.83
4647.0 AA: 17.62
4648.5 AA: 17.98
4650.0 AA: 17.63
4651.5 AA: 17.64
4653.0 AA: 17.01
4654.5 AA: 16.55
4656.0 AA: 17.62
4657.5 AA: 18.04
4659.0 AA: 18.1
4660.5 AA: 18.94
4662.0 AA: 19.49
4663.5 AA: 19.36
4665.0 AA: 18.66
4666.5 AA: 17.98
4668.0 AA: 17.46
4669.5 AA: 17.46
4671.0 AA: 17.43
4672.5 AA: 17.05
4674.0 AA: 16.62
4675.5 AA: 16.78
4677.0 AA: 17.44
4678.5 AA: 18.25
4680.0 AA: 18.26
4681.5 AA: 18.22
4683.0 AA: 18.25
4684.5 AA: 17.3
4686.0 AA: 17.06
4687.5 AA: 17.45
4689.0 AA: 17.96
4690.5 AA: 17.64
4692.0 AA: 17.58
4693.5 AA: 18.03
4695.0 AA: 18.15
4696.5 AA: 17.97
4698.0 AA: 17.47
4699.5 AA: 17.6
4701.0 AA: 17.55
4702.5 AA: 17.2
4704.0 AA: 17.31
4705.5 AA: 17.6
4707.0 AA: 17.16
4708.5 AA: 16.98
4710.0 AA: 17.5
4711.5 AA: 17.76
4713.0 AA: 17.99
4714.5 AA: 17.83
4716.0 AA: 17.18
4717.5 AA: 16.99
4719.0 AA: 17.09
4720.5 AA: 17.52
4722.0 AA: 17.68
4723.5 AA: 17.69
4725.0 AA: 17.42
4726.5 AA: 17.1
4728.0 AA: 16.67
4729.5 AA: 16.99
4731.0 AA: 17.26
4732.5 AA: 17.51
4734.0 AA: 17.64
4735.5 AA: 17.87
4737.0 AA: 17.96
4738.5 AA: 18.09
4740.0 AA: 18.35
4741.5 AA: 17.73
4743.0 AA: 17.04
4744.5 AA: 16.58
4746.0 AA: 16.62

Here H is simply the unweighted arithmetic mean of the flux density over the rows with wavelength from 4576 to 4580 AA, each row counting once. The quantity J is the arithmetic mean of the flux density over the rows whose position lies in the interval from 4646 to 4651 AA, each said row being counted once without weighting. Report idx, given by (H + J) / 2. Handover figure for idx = 17.66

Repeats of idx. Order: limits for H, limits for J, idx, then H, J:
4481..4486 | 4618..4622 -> 17.70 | 17.7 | 17.7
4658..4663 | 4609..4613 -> 18.49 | 18.8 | 18.1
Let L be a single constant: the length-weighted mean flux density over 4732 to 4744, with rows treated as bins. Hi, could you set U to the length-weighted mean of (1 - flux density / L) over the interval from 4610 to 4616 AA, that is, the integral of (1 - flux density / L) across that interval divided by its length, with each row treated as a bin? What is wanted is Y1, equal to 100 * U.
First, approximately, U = -0.034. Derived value -3.4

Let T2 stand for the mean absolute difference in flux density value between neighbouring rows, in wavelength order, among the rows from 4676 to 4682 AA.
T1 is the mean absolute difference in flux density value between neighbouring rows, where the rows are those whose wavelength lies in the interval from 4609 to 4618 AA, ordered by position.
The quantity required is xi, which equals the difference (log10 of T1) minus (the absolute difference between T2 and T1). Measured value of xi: -0.5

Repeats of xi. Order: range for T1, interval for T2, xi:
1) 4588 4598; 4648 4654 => -0.5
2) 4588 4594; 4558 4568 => -0.7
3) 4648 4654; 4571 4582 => -0.6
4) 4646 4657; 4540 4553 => -0.5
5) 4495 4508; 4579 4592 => -0.8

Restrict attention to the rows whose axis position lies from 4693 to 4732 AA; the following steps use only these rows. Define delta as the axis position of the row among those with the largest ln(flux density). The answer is 4695.0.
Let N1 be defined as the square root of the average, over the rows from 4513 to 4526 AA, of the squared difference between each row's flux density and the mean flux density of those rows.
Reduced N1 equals 0.63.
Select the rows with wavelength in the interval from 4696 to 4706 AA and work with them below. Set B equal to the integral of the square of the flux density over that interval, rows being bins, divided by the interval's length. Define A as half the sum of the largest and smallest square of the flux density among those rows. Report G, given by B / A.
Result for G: 0.99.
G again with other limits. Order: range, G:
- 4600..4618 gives 1.01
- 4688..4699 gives 1.00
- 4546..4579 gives 0.97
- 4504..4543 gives 0.99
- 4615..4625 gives 0.99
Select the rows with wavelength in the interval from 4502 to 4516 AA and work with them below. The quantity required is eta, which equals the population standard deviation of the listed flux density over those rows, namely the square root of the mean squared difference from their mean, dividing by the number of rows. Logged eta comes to 0.456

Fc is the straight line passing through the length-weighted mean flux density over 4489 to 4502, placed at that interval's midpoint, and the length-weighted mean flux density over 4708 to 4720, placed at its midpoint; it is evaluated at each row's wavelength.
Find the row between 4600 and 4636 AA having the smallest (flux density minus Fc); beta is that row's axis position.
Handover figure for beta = 4635.0 AA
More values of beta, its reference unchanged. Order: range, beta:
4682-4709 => 4708.5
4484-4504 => 4486.5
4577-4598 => 4593.0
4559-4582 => 4561.5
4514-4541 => 4533.0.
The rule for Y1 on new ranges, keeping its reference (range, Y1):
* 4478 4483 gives 0.4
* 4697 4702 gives 1.2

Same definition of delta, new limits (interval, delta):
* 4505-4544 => 4515.0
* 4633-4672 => 4662.0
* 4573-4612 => 4596.0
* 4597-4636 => 4614.0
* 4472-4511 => 4510.5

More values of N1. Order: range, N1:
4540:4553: 0.46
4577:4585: 0.14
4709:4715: 0.18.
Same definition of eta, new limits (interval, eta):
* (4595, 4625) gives 0.455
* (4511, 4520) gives 0.716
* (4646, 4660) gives 0.476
